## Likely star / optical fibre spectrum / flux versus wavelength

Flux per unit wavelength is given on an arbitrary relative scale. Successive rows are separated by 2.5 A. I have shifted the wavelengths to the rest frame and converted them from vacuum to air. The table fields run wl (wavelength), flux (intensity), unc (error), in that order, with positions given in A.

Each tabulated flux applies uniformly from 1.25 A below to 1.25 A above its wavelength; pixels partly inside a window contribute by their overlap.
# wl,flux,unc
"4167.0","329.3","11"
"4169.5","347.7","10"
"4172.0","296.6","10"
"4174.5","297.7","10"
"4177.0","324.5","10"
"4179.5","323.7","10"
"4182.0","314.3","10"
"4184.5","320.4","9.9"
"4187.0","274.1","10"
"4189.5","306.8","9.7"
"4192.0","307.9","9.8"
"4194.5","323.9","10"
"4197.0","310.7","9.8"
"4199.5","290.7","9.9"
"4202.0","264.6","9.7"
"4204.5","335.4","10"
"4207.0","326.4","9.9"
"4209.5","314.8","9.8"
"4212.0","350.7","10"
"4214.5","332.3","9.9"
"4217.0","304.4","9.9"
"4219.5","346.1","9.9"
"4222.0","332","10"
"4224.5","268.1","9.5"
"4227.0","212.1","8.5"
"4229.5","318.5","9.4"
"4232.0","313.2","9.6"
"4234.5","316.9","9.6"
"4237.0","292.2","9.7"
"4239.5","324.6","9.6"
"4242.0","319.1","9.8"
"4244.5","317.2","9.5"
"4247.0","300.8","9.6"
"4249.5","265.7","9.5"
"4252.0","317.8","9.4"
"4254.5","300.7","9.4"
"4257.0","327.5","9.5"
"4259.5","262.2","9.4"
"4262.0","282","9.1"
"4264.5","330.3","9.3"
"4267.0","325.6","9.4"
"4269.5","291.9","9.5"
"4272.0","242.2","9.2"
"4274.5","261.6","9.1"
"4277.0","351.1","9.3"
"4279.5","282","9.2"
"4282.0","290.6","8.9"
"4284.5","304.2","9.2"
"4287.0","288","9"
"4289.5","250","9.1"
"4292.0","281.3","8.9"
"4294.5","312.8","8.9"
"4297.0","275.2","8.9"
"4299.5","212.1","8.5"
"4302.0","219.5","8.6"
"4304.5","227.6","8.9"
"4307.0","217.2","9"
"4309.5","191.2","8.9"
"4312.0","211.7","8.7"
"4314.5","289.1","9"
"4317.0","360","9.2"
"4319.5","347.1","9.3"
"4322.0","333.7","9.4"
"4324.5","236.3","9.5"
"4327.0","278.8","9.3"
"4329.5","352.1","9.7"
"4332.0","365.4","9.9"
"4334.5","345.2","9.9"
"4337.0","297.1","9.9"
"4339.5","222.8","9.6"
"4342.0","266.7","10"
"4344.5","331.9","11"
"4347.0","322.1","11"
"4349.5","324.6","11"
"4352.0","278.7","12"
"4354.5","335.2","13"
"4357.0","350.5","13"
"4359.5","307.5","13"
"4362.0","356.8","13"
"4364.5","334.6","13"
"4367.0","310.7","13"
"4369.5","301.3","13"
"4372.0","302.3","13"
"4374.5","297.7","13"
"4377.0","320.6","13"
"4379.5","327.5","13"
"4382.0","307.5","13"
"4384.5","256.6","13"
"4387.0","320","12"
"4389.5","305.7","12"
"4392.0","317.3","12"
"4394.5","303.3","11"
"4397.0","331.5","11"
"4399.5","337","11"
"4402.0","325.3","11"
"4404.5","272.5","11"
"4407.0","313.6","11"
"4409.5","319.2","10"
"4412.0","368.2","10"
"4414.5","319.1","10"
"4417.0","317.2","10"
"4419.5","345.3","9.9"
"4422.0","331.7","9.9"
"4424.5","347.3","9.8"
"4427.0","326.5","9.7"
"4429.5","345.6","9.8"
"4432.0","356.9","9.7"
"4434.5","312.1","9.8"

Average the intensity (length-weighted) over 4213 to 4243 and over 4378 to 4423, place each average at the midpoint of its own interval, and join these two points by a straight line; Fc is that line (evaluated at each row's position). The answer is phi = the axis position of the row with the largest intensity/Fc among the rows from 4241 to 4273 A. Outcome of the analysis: 4264.5 A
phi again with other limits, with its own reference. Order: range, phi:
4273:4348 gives 4332.0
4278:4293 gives 4284.5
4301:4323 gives 4317.0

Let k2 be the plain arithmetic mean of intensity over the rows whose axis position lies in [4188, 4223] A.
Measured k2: 318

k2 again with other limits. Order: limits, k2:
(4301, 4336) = 284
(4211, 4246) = 311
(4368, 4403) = 311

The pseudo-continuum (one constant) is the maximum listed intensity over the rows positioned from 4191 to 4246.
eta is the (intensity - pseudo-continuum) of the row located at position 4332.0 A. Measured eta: 15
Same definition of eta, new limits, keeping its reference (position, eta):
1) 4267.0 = -25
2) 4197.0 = -40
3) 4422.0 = -19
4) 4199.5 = -60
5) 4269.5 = -59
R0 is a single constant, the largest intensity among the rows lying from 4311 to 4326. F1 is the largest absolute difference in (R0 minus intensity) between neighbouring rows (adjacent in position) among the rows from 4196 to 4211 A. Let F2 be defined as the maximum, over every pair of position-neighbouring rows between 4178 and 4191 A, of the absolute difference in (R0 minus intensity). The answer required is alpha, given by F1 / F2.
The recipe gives 1.5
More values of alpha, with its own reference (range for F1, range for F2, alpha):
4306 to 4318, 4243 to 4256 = 1.5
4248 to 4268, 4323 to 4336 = 0.9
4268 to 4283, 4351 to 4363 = 1.6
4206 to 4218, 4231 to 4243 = 1.1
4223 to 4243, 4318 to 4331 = 1.1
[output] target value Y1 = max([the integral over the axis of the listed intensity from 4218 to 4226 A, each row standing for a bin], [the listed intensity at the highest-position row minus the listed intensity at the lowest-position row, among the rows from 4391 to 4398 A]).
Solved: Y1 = 2495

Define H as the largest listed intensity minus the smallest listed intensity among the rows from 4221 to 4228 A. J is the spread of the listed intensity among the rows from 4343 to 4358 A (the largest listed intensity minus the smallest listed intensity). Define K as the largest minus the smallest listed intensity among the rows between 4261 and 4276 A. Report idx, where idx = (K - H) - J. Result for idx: -104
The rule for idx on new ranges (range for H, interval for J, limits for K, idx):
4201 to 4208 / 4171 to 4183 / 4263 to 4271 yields -60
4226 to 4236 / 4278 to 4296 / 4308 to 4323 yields 0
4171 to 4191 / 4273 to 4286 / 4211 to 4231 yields -1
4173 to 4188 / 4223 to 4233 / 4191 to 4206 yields -86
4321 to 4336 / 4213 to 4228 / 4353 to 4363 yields -214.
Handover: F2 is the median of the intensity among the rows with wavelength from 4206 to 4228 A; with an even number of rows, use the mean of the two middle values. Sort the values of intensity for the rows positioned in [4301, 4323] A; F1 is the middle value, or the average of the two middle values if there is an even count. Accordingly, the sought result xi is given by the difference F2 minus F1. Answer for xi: 99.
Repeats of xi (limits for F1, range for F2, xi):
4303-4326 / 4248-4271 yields 64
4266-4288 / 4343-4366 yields 41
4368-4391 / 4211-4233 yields 13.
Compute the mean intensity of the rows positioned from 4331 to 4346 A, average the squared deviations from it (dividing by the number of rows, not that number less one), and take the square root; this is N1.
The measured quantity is 49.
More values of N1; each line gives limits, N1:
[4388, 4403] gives 13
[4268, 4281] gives 37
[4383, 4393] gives 26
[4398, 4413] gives 29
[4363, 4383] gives 13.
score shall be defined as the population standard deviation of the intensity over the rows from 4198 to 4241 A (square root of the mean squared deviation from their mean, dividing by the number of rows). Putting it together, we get 34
